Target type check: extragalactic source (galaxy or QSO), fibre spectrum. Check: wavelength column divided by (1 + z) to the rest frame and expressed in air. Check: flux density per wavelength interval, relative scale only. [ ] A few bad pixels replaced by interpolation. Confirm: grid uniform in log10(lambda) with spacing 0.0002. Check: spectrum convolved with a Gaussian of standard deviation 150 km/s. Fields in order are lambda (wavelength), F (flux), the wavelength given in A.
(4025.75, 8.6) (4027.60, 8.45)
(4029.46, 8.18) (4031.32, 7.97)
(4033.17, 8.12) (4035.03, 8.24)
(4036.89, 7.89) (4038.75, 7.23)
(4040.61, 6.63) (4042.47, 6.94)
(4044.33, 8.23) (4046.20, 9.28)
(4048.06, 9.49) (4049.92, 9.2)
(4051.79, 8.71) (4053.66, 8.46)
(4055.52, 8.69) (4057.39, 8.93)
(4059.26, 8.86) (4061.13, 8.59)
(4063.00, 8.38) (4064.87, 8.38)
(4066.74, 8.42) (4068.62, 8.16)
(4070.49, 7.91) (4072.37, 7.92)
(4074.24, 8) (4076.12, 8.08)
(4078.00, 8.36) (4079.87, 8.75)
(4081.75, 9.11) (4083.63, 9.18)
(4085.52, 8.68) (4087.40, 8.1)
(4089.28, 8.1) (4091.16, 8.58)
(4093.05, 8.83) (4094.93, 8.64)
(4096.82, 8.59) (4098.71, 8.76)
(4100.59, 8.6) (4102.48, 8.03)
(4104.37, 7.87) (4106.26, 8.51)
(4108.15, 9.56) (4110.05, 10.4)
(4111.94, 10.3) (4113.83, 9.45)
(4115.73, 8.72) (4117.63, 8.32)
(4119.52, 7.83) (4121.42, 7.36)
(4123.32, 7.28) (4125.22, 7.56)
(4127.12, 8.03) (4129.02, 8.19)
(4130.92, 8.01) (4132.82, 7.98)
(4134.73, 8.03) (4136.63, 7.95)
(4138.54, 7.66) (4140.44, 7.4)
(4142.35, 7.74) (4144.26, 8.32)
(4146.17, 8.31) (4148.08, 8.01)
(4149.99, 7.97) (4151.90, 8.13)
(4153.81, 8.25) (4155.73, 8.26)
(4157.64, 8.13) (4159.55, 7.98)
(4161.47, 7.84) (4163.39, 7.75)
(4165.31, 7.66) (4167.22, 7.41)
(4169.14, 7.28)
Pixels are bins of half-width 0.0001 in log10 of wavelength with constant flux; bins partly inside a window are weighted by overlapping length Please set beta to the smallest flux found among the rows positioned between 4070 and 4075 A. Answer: 7.91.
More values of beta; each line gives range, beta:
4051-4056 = 8.46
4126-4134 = 7.98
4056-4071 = 7.91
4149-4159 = 7.97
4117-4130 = 7.28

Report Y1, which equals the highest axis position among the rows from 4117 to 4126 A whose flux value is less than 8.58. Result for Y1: 4125.22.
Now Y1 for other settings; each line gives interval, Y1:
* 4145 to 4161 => 4159.55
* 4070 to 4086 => 4078.00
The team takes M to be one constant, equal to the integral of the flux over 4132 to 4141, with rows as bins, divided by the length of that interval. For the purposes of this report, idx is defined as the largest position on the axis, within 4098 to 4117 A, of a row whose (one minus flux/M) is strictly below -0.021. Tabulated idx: 4115.73 A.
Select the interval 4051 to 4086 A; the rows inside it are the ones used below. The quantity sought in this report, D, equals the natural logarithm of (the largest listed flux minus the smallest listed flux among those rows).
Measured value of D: 0.2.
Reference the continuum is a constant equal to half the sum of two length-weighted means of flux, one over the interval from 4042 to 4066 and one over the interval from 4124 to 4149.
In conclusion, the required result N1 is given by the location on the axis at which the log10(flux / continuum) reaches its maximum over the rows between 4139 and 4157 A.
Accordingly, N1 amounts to 4144.26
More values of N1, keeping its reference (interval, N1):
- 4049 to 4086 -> 4049.92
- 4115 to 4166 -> 4115.73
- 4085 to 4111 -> 4110.05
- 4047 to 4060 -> 4048.06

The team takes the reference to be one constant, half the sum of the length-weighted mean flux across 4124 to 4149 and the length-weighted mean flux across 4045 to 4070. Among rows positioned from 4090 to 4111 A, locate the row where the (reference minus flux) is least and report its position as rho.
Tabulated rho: 4110.05 A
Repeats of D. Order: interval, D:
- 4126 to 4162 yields -0.1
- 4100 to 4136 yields 1.1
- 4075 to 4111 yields 0.9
